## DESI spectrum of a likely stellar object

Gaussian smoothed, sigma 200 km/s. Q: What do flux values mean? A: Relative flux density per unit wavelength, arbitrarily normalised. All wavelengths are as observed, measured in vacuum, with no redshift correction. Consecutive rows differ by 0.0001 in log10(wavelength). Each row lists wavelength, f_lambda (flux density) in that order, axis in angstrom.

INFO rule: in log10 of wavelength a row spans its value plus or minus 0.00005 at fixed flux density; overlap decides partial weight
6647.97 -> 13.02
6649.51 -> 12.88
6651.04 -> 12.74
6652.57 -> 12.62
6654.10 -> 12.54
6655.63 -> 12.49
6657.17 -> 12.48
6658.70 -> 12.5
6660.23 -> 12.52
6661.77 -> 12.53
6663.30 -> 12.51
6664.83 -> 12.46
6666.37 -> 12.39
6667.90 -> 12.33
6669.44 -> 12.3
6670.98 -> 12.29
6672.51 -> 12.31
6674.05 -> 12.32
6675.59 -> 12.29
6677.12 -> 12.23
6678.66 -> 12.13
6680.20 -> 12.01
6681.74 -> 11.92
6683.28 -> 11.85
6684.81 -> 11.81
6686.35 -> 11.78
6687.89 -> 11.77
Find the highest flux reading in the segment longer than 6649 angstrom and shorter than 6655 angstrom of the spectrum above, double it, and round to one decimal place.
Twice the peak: 25.8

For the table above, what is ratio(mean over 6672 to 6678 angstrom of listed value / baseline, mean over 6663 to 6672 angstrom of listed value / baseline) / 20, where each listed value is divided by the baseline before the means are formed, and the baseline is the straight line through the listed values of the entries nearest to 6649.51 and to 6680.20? 0.0505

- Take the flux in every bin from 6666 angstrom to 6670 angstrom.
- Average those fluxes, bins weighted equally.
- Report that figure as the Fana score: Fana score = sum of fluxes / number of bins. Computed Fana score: 12.34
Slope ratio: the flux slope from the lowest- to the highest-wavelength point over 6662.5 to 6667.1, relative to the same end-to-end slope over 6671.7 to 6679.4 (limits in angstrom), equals 1.3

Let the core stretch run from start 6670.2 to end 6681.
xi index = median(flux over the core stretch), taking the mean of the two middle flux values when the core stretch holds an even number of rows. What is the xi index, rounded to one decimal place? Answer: 12.3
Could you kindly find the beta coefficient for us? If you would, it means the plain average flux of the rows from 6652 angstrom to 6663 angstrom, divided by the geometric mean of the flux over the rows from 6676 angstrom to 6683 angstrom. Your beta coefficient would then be 1.04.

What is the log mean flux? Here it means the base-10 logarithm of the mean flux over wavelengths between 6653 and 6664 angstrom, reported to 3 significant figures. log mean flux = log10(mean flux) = 1.10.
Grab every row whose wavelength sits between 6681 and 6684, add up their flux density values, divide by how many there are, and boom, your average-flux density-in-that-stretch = 11.9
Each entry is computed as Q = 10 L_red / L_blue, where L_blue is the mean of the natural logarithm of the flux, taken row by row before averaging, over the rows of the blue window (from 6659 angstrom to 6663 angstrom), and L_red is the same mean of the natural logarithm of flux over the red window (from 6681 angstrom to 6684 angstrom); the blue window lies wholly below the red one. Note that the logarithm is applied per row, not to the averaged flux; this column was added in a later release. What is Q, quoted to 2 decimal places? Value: 9.79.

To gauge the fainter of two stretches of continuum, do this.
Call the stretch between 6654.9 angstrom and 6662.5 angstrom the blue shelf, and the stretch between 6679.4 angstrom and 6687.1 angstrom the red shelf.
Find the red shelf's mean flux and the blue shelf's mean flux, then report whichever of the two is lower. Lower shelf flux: 11.9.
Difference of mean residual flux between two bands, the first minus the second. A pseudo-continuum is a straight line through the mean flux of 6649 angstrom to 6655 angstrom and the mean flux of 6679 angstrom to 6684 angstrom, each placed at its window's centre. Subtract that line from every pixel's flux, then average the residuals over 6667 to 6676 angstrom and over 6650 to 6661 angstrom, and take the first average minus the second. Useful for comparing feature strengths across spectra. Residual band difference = 0.16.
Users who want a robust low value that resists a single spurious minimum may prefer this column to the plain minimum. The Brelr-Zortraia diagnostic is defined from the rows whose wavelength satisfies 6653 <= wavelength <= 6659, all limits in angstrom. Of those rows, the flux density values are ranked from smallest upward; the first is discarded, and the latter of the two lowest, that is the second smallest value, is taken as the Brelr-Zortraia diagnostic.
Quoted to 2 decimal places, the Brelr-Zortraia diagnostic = 12.49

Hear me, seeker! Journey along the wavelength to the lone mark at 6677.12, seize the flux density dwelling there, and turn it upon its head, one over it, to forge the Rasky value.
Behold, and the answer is 0.0818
